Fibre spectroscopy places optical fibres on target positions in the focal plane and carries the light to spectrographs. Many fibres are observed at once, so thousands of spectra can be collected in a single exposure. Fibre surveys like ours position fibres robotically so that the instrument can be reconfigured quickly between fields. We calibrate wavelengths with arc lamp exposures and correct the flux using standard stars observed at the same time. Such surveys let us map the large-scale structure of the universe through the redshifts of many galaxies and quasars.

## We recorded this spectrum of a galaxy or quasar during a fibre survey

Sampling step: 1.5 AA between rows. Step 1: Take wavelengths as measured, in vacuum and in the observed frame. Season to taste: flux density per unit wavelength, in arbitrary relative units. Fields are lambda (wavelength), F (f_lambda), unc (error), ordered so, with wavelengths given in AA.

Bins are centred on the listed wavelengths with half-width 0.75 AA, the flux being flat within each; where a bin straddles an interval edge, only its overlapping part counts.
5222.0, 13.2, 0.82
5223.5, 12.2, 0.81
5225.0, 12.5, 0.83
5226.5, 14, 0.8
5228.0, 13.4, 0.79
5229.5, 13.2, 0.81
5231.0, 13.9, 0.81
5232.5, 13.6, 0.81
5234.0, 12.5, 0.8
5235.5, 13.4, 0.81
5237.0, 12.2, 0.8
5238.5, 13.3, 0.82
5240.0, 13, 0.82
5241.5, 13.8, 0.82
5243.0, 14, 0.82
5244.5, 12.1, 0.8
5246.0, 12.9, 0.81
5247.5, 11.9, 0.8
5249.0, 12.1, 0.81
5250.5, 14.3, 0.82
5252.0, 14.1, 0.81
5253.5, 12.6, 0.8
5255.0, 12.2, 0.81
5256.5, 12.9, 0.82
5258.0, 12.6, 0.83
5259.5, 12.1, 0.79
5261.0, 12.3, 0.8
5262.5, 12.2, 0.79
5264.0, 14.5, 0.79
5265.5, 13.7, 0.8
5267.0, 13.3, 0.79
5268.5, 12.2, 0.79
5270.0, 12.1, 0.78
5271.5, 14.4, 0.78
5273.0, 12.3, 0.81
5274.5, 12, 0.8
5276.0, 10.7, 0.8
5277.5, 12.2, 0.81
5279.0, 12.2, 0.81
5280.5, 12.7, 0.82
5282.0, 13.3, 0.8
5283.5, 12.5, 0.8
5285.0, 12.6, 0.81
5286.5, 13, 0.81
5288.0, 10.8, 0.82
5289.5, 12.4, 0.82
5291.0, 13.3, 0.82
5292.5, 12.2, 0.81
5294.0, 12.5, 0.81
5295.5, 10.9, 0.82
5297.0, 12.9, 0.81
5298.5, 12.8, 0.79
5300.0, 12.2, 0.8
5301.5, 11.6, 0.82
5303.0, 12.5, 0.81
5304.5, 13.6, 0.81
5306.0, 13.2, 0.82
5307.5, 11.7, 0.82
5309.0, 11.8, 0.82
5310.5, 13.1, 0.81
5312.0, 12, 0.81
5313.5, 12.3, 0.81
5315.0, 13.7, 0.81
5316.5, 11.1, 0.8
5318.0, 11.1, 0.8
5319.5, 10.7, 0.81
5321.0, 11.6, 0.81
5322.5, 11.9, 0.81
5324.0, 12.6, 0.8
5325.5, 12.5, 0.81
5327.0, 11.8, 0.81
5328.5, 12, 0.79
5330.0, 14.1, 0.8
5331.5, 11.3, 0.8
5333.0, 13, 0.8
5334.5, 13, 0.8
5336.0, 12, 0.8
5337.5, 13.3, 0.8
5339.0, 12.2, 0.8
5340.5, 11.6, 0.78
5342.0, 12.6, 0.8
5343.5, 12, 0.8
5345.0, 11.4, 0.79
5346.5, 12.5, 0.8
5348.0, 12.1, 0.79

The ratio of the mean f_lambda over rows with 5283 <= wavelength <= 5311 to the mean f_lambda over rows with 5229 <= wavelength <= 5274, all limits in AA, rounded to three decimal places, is 0.955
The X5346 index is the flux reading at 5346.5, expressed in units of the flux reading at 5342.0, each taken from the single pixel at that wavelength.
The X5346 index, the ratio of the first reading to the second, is 0.992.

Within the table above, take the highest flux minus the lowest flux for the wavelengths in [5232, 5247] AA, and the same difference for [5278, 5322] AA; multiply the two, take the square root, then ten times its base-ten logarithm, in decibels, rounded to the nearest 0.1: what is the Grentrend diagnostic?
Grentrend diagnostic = 3.8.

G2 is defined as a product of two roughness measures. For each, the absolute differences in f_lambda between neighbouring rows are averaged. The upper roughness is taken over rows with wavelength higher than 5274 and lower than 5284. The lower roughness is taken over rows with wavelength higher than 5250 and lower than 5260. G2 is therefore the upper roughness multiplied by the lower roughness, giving 0.47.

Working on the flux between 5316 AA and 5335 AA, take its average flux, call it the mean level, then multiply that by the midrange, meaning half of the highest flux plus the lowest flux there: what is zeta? 149.5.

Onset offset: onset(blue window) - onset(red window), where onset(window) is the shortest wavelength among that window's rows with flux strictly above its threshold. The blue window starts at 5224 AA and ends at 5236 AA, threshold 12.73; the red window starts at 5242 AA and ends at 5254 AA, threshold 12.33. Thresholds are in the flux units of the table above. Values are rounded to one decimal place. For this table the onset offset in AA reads -16.5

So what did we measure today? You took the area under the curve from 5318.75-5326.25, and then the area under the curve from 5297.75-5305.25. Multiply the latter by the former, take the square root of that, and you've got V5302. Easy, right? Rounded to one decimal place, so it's 91.5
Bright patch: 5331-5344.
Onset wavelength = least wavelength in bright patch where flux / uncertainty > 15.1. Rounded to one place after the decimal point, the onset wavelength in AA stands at 5333.0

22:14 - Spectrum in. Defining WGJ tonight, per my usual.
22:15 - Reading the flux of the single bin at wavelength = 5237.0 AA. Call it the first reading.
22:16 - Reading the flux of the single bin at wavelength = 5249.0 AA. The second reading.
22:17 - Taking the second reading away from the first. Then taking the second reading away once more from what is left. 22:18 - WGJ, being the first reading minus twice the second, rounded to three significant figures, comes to -12.0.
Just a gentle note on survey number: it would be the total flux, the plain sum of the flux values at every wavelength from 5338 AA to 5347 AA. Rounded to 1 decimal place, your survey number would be 72.3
